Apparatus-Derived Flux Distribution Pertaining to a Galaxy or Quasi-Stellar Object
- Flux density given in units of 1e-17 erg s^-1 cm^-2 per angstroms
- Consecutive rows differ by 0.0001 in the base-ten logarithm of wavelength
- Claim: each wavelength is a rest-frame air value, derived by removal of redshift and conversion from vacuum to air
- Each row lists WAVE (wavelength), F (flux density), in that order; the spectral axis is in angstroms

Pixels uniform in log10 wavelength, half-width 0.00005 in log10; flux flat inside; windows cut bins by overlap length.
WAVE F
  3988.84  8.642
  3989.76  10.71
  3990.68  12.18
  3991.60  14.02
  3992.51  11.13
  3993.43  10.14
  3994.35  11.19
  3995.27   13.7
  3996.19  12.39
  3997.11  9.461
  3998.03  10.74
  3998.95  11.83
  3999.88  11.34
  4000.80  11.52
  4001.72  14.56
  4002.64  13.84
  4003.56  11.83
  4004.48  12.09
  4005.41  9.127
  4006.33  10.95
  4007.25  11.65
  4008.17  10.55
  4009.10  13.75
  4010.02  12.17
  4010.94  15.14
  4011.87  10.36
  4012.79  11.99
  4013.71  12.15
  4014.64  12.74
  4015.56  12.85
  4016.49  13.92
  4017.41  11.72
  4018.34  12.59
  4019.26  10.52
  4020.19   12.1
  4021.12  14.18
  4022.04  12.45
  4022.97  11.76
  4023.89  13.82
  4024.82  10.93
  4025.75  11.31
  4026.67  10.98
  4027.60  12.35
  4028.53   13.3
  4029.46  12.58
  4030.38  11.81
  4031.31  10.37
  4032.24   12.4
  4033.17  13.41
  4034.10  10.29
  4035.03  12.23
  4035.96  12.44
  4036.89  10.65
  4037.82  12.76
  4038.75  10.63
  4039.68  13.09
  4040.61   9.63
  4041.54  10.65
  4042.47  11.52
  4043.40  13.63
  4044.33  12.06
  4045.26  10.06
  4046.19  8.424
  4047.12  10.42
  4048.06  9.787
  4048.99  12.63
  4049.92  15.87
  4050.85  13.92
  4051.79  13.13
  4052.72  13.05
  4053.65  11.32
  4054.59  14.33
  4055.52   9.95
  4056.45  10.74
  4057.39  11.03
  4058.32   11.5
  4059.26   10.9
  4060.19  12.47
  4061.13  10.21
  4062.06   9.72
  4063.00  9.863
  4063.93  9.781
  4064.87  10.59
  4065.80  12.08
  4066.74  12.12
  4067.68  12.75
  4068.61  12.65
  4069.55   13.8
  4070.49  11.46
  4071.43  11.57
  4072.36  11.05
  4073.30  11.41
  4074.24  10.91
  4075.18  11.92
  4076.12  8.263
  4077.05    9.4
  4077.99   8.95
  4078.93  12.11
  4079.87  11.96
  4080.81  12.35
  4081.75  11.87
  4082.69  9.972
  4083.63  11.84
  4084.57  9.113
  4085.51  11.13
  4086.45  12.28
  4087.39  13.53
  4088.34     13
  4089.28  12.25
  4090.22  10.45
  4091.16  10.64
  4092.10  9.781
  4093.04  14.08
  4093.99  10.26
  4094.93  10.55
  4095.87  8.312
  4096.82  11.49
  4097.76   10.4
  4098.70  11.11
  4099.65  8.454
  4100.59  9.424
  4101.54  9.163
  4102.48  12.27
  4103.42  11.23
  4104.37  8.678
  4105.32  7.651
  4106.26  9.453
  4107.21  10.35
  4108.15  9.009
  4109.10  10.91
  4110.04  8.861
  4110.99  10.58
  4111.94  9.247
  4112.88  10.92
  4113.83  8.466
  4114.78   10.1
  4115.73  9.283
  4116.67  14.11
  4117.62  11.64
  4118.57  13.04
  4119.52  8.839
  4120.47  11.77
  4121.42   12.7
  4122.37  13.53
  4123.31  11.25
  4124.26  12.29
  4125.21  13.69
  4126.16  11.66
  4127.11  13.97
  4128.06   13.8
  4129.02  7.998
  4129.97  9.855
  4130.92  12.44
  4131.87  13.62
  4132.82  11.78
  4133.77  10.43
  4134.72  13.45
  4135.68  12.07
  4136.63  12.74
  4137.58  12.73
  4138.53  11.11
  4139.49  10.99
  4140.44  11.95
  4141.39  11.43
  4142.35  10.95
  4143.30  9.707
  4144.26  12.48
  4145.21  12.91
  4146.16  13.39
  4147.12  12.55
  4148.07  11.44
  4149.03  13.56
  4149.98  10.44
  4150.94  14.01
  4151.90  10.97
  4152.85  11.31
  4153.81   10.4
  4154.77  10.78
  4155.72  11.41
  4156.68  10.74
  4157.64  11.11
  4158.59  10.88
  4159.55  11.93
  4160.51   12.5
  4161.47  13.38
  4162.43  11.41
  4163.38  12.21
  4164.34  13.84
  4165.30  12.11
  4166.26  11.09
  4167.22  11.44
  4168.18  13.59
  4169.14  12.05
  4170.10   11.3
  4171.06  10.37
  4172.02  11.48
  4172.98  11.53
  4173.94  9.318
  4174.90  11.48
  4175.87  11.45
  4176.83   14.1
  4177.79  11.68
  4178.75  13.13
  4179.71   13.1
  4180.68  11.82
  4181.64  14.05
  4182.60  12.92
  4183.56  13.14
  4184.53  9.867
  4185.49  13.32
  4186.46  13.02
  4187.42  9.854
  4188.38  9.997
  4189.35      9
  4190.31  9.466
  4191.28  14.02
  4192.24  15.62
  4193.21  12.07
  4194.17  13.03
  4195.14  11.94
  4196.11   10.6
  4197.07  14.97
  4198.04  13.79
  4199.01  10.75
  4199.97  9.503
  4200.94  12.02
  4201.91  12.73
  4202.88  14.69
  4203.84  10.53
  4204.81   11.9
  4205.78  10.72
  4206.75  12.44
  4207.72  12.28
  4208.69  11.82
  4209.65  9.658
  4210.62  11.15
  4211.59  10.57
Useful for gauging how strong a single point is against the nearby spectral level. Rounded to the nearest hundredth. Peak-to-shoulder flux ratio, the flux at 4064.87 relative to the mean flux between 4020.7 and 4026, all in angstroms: 0.85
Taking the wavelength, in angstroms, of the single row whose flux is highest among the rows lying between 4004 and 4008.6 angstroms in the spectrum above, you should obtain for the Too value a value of 4004.48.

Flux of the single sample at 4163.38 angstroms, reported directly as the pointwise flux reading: 12.21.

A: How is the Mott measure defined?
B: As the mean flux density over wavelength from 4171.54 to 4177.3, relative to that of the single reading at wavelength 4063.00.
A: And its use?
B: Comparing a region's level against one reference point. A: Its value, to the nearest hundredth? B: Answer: 1.17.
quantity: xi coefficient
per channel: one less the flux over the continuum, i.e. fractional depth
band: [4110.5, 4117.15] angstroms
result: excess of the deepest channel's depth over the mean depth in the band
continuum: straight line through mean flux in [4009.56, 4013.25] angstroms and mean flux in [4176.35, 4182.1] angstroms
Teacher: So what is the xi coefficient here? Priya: 0.150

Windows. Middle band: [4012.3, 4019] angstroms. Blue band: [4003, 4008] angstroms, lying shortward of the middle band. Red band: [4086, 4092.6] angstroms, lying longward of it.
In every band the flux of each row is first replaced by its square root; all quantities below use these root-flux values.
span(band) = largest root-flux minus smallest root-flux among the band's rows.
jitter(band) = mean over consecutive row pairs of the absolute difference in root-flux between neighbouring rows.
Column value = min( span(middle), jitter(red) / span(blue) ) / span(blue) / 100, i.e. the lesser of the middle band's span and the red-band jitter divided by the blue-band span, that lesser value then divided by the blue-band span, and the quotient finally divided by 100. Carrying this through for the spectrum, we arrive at 0.006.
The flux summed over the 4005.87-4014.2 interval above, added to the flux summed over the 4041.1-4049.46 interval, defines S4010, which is 208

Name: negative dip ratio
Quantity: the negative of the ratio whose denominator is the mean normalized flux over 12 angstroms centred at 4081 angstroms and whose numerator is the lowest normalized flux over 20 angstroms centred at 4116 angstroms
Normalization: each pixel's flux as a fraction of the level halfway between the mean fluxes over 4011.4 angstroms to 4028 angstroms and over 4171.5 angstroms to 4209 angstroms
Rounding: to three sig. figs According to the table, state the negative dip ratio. -0.780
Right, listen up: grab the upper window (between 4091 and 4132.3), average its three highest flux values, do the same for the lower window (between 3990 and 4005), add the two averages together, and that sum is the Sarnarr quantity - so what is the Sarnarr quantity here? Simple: 28.2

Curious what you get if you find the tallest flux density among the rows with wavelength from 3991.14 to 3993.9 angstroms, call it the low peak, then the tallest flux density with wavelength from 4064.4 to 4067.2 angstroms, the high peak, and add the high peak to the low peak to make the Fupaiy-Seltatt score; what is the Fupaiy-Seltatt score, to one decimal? 26.1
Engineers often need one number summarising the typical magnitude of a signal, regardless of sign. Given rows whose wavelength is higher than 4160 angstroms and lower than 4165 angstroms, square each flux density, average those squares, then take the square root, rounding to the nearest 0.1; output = 12.7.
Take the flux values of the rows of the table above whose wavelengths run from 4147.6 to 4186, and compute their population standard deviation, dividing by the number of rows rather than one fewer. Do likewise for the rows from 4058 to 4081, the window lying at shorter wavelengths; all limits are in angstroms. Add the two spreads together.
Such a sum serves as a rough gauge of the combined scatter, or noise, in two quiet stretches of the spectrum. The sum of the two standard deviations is 2.5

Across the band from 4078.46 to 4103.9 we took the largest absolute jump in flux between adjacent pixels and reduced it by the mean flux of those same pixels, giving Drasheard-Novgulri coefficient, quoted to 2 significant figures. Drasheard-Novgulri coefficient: -6.8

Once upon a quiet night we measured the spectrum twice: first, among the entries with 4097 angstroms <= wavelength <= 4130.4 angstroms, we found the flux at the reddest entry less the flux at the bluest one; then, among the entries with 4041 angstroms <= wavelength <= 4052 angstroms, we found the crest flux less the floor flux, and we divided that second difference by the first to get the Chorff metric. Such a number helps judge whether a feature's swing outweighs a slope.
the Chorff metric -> -14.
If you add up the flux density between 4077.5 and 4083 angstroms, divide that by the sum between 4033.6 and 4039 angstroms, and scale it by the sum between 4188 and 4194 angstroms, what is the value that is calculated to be 68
